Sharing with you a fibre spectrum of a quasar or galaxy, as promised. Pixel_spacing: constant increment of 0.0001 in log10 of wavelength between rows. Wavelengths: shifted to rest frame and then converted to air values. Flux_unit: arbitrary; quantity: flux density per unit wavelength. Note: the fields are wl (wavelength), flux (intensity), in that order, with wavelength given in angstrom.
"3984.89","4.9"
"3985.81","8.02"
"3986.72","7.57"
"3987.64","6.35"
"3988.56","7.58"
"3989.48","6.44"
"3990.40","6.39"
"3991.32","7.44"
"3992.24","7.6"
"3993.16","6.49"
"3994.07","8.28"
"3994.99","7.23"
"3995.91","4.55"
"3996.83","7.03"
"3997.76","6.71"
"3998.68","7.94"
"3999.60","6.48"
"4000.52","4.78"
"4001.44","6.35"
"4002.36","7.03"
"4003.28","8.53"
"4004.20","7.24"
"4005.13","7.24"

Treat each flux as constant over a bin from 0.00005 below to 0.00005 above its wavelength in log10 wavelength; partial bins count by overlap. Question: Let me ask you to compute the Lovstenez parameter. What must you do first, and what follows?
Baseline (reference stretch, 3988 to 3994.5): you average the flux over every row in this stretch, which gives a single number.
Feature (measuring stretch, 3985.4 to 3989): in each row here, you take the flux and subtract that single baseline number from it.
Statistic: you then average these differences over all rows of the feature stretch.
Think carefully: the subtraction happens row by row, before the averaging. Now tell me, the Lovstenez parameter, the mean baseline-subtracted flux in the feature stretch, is 0.21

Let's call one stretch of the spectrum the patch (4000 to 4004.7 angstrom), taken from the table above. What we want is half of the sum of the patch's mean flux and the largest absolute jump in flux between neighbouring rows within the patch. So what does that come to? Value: 4.18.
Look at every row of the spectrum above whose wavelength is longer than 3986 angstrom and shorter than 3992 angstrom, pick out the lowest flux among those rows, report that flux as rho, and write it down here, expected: 6.35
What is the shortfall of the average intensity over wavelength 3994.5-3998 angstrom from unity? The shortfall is -5.4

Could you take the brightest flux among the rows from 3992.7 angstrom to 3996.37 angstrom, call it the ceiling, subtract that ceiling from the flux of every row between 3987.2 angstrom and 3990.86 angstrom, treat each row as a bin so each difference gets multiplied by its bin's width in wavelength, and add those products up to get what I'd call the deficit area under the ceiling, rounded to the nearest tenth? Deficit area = -5.8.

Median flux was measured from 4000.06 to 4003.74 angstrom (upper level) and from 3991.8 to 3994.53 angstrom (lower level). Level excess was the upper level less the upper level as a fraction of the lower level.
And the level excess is 5.81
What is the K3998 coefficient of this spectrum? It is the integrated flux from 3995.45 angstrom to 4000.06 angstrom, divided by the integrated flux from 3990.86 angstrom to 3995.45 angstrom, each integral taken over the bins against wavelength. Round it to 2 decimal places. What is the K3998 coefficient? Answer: 0.88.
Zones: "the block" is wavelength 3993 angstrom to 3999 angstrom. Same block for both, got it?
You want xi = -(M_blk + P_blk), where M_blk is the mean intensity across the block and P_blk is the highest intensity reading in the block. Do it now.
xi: -15.2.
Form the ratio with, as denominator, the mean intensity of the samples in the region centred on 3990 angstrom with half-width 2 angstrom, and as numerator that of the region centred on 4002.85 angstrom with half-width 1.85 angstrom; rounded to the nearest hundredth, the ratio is 1.05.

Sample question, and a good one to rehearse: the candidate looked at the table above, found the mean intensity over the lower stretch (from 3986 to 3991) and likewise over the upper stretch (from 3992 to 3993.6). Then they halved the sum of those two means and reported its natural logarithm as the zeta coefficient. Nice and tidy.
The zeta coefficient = 1.94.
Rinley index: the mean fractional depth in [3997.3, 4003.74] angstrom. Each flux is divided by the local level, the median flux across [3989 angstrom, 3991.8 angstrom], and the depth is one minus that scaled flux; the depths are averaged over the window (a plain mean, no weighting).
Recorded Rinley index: -0.061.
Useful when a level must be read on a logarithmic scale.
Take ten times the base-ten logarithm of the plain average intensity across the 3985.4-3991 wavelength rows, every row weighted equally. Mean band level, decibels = 8.49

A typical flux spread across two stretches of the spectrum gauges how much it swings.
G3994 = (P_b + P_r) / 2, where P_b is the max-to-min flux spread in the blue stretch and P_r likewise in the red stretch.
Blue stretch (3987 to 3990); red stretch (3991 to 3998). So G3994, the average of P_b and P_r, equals 2.48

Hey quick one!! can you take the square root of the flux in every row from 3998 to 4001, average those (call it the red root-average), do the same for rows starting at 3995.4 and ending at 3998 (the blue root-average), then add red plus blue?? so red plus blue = 4.97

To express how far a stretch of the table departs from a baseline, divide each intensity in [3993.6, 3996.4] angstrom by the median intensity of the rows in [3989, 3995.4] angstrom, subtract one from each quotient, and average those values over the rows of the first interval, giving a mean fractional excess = -0.08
